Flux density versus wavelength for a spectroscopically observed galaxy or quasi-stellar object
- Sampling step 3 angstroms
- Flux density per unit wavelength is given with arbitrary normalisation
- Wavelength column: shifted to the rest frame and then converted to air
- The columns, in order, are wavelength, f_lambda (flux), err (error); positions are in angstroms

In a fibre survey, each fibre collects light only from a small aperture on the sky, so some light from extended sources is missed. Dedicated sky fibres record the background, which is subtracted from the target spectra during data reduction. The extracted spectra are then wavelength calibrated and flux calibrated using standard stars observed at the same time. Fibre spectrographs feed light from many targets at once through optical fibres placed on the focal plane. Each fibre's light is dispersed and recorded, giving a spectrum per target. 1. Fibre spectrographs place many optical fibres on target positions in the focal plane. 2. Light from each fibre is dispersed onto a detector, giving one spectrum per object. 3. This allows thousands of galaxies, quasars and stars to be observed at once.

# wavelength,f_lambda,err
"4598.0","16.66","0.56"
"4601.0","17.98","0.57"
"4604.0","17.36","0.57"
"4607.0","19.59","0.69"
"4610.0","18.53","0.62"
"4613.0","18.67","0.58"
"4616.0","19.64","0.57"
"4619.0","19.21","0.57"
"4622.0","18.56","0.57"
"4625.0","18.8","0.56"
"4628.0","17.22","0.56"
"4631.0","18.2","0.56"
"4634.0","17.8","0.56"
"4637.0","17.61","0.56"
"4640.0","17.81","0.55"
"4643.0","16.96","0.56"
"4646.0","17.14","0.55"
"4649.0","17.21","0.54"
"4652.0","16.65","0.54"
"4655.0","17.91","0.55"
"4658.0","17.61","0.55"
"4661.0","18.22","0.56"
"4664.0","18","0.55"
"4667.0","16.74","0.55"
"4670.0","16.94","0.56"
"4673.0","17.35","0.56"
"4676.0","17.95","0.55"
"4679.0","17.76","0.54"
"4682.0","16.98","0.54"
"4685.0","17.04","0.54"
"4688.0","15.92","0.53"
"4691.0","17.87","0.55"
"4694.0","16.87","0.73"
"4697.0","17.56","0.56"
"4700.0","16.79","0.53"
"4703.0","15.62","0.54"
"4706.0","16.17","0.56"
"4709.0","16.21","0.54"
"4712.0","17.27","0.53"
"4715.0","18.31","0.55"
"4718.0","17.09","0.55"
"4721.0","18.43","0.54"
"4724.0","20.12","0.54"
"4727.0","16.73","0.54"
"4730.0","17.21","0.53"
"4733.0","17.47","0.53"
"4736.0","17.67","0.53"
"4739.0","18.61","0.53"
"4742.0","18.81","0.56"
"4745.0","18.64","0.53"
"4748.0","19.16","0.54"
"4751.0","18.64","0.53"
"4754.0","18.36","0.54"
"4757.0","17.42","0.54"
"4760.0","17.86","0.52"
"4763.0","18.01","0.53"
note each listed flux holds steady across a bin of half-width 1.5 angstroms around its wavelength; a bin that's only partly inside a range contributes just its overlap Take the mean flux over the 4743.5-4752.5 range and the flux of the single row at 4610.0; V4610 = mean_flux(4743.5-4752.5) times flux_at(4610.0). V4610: 349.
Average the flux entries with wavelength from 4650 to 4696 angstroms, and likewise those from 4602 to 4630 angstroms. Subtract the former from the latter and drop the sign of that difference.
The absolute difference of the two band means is 1.3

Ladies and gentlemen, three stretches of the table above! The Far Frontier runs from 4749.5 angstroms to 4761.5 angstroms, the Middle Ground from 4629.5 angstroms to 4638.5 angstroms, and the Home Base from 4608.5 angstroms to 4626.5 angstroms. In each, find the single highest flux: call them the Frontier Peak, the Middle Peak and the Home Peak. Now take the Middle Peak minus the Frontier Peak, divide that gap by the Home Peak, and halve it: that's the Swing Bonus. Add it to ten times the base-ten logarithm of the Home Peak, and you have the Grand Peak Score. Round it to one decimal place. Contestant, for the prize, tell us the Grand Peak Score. 12.9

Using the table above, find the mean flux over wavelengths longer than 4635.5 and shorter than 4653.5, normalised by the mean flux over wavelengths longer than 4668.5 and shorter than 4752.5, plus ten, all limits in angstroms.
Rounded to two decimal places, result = 10.98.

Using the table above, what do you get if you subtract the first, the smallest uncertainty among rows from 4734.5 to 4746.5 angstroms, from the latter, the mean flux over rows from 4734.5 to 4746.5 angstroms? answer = 17.9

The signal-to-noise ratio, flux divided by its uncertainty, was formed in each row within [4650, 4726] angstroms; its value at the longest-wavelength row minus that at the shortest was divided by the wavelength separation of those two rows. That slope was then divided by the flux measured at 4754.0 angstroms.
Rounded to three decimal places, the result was 0.005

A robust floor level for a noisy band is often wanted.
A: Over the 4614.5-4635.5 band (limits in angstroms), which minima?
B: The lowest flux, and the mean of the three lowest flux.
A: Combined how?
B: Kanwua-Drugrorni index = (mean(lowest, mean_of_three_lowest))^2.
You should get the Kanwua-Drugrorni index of 306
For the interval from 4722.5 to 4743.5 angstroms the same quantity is 287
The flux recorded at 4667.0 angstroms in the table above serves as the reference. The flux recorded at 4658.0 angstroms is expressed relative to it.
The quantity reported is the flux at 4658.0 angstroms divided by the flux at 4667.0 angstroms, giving 1.052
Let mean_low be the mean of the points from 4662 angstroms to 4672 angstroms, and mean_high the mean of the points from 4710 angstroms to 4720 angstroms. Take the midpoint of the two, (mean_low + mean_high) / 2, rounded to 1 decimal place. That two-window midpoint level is 17.4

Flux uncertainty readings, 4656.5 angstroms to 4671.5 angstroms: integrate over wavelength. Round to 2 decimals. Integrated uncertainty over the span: 8.31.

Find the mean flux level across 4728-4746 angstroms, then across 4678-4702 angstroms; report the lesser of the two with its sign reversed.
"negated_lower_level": -17.1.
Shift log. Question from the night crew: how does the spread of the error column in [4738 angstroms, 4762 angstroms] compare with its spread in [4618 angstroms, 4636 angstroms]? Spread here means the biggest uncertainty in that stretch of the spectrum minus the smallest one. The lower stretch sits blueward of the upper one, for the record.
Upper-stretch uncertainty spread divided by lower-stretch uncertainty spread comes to 4.0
